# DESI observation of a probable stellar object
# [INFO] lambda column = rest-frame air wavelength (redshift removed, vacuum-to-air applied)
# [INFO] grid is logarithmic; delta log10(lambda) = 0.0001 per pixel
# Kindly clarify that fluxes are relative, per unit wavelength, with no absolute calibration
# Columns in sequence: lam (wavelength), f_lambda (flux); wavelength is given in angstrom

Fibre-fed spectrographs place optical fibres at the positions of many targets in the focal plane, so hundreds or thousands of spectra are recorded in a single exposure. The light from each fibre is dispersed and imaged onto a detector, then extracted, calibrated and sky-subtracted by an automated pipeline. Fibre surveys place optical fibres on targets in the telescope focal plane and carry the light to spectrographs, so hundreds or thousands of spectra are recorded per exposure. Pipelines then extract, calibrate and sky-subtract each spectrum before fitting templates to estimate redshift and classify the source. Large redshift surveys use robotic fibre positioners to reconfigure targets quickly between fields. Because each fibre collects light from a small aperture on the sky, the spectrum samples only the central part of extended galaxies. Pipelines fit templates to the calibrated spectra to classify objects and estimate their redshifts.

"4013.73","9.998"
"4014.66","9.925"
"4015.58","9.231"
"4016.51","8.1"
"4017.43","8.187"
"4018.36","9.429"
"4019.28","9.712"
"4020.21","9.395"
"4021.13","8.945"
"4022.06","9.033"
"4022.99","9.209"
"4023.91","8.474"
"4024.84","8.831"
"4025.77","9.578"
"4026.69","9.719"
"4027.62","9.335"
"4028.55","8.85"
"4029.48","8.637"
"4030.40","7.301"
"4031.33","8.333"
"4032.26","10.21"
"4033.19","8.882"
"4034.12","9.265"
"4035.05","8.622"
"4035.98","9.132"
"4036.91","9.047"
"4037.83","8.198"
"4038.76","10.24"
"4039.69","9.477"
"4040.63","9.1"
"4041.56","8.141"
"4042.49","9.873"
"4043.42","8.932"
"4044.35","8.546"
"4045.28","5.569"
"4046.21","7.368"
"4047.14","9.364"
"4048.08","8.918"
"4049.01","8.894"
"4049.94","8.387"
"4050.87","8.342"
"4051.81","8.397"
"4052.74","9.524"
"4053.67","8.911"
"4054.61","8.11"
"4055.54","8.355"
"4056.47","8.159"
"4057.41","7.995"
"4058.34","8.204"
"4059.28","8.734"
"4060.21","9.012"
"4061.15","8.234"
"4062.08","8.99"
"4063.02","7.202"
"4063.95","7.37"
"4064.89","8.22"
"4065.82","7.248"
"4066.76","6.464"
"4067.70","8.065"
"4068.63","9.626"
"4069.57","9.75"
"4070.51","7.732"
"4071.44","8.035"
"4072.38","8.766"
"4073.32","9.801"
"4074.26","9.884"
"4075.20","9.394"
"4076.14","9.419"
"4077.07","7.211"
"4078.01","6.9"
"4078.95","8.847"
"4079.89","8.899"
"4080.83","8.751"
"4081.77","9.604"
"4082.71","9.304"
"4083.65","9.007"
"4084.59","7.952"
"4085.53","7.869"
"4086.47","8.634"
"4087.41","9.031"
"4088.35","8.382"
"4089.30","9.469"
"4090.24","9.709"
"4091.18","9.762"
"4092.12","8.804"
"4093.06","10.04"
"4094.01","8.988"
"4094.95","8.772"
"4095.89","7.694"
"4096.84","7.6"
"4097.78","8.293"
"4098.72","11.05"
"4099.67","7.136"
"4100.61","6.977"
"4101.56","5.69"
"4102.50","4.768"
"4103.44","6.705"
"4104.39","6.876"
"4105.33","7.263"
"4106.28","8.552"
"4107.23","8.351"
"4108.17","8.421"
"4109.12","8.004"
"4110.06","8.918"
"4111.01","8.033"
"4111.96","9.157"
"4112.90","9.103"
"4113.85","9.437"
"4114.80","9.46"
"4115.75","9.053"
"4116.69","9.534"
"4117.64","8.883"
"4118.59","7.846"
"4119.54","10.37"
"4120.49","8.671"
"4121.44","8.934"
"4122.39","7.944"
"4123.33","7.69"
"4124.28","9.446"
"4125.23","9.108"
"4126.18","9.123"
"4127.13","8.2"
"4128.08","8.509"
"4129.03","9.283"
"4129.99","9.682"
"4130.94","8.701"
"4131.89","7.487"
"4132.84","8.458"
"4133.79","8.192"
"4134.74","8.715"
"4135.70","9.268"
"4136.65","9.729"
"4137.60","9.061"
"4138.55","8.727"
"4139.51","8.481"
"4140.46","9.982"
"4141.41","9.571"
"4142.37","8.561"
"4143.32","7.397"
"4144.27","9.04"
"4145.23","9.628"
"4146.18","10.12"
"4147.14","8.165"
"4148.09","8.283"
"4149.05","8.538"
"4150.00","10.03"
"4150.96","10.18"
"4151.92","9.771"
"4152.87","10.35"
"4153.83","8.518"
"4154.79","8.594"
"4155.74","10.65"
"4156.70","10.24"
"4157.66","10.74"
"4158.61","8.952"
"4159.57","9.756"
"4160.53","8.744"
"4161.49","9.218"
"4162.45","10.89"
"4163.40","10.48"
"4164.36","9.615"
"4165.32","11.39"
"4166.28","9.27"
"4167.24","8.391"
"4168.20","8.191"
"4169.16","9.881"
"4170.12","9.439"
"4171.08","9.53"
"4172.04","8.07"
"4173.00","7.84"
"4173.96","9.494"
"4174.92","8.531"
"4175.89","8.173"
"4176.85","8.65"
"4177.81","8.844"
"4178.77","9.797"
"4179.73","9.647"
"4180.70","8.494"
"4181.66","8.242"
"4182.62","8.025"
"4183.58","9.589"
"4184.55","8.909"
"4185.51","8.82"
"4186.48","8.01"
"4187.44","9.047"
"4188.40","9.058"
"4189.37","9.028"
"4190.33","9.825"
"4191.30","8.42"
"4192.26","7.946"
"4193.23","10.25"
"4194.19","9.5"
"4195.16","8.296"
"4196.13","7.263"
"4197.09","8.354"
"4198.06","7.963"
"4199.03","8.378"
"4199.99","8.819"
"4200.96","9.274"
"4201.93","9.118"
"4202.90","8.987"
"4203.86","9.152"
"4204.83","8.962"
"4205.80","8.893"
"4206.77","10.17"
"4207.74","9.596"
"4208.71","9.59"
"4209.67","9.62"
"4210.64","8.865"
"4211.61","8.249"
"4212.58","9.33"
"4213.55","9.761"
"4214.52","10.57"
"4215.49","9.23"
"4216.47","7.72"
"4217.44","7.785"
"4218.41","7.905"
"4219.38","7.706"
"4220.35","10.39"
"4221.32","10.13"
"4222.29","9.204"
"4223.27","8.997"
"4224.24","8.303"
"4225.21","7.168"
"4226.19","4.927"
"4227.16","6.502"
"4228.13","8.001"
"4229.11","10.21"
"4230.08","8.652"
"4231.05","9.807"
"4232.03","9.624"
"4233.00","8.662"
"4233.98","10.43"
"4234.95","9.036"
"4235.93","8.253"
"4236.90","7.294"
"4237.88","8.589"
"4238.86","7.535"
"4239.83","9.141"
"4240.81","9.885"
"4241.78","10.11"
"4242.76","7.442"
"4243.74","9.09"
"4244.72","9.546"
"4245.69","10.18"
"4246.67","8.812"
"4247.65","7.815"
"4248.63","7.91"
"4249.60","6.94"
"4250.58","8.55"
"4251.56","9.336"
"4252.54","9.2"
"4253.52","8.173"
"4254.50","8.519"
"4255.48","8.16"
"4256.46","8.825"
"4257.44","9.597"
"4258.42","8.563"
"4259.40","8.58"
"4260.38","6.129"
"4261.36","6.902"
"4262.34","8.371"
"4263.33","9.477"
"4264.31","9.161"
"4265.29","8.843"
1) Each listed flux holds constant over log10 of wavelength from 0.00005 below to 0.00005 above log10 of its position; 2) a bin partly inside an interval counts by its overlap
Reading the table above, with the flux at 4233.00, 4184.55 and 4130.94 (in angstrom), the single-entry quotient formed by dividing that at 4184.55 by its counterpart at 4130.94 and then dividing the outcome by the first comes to 0.118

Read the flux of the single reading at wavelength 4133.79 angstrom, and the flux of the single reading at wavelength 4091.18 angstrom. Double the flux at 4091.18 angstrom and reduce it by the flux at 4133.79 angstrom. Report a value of 11.3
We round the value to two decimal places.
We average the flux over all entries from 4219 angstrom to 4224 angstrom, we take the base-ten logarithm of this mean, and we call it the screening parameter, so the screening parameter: 0.97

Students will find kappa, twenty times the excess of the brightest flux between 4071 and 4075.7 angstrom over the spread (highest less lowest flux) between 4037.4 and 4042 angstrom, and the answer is 156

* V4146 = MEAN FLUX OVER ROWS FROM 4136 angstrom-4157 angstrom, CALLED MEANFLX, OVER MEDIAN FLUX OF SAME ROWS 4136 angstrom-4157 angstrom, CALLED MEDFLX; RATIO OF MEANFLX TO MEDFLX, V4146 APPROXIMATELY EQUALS 0.99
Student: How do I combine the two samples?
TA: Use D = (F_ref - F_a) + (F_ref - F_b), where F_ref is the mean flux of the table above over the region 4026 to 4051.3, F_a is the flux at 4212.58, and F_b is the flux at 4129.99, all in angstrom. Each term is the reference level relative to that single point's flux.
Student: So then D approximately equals -1.5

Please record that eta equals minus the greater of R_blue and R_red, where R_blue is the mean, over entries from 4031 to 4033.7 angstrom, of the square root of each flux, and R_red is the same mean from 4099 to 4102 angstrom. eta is -3.02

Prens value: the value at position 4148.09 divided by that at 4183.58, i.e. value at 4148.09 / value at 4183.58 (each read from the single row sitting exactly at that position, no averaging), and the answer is 0.86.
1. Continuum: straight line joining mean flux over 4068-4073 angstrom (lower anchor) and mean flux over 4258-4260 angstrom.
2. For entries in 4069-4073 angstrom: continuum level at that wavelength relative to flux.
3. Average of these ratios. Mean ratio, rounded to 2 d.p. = 1.03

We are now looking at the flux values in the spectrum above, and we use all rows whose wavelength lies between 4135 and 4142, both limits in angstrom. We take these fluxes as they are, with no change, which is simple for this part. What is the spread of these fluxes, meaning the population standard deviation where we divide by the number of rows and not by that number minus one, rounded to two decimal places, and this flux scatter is 0.50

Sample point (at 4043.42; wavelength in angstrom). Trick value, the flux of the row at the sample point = 8.932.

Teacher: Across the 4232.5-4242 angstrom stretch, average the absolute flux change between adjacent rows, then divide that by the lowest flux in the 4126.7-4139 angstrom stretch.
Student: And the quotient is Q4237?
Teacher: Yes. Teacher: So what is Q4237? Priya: 0.15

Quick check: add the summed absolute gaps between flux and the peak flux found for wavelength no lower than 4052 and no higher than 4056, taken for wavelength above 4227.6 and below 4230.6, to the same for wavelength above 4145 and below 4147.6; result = 5.1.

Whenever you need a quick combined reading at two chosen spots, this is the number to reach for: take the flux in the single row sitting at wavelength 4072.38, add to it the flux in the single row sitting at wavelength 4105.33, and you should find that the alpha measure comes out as 16.0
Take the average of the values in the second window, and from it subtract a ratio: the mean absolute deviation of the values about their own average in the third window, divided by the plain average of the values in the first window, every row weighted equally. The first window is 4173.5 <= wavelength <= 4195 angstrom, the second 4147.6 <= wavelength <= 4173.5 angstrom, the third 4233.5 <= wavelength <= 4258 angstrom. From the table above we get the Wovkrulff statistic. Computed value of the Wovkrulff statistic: 9.4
